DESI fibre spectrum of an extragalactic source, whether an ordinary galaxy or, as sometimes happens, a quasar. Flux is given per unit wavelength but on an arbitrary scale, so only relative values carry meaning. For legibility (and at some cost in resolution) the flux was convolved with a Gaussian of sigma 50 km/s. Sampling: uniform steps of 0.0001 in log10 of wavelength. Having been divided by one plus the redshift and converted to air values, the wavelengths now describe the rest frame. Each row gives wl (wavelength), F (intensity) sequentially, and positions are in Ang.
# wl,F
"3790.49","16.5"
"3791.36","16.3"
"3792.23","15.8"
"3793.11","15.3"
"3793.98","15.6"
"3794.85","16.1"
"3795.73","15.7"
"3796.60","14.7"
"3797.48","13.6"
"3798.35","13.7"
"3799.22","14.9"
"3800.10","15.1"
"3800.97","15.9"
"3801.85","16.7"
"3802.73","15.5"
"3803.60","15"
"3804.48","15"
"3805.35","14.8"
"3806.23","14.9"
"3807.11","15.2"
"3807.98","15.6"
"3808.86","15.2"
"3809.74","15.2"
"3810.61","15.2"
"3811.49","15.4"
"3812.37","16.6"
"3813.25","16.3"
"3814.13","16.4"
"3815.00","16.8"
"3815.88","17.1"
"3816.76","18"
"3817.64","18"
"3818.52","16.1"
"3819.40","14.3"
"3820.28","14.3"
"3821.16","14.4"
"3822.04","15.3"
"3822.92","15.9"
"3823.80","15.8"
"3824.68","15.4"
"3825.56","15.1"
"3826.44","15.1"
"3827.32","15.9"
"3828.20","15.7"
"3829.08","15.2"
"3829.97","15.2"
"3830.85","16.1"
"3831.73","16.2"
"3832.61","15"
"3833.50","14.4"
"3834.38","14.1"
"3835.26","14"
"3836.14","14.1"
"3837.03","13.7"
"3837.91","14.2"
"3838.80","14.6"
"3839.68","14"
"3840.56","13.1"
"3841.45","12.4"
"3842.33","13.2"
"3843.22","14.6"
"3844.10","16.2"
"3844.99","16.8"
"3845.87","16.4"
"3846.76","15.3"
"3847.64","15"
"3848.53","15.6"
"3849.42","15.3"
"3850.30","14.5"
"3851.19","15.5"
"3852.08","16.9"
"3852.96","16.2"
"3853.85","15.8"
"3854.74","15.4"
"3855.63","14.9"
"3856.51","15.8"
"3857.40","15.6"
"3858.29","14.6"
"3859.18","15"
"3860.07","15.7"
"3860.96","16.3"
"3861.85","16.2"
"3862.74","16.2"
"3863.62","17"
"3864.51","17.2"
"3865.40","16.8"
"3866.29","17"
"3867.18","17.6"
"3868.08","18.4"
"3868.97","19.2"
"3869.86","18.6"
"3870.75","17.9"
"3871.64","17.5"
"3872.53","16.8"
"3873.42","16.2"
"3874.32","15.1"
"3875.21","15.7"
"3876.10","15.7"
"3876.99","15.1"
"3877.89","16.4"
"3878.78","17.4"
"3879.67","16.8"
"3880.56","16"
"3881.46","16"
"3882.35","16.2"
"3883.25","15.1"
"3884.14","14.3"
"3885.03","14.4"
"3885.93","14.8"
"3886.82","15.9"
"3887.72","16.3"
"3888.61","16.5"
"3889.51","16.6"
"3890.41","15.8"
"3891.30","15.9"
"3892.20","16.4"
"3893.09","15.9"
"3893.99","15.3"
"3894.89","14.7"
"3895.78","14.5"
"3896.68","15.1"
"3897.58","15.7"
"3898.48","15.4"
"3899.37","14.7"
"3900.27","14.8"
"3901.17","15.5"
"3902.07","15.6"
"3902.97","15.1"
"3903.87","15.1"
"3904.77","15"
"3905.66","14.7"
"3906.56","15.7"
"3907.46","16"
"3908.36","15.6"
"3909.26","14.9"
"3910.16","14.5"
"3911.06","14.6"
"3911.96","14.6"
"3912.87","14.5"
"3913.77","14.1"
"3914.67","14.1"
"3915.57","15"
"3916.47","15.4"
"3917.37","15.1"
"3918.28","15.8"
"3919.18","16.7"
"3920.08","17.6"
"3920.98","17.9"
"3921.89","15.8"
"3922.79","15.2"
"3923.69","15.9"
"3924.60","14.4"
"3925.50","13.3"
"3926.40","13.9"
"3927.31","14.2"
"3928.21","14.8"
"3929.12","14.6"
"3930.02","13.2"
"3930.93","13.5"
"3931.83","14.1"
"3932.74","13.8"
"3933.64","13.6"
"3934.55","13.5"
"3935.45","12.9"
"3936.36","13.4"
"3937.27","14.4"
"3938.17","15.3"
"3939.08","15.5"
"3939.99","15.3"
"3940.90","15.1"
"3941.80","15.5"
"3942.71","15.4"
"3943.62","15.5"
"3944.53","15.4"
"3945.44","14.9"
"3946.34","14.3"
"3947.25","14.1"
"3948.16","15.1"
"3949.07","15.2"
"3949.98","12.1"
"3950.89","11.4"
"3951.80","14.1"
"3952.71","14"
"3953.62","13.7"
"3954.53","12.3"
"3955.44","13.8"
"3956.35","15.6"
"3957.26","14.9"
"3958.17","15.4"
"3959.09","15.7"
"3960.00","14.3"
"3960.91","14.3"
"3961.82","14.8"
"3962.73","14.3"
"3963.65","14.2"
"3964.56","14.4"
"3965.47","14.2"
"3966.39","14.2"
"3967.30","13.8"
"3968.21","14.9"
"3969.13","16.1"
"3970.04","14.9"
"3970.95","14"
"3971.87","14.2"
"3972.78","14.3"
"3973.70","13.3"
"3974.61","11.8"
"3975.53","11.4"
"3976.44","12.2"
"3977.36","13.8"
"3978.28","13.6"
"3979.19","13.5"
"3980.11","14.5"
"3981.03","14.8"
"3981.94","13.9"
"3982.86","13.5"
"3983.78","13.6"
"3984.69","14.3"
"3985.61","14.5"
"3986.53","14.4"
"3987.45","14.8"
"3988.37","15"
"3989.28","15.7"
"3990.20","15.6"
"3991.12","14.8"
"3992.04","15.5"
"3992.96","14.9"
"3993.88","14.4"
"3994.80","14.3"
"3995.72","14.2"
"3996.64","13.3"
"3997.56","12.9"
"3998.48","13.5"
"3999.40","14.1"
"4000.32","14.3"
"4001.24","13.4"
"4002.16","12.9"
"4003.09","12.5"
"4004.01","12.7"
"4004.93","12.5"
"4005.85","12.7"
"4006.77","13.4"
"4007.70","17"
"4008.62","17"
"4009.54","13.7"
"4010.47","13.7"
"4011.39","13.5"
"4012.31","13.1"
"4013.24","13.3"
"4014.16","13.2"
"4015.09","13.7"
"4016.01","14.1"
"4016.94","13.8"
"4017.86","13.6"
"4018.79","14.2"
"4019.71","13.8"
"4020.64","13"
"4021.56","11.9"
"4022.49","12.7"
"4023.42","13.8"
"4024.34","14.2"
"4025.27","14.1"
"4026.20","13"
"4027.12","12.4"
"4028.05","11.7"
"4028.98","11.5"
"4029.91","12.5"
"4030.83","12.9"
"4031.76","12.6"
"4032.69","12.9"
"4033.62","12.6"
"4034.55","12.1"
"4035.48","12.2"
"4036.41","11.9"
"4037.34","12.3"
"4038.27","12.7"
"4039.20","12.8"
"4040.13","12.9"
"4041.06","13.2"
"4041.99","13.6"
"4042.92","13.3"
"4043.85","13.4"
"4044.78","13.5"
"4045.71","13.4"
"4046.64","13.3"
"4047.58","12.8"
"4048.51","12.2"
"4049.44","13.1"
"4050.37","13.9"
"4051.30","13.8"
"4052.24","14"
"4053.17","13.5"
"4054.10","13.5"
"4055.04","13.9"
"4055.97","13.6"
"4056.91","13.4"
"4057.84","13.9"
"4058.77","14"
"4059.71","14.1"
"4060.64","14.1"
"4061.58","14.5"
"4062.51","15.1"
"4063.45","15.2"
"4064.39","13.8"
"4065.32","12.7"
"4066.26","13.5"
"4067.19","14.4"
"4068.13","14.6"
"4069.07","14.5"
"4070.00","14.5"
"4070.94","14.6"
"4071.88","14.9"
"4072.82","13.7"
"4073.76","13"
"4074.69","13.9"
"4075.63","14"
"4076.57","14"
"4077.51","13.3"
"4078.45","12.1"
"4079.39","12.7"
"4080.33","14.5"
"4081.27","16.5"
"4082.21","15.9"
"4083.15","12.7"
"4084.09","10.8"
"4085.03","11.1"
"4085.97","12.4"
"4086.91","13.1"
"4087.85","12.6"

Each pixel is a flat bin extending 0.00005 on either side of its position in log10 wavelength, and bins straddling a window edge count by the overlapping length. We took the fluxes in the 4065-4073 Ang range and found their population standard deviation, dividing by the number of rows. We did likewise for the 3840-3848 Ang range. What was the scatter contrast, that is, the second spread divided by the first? 2.2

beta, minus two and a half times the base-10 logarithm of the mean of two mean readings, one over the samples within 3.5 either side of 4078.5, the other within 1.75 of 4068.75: -2.88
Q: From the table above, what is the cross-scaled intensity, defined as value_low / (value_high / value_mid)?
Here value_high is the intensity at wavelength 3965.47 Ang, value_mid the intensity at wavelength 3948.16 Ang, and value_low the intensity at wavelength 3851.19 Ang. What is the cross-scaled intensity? 16.5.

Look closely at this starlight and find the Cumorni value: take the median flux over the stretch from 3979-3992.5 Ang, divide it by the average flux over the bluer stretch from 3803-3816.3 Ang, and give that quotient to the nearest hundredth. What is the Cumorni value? 0.93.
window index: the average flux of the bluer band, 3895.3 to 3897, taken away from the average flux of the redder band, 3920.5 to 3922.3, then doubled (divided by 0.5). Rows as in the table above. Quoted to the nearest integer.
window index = 4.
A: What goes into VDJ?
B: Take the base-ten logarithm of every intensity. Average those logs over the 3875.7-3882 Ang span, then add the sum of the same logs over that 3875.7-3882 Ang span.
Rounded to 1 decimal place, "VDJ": 9.7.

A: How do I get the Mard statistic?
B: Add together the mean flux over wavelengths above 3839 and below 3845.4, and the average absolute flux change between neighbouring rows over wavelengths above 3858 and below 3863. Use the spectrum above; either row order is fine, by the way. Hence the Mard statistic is 14.7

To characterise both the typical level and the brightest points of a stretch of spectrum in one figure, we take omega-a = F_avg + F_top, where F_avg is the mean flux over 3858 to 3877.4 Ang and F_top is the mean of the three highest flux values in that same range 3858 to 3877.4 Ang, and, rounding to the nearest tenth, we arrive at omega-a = 35.4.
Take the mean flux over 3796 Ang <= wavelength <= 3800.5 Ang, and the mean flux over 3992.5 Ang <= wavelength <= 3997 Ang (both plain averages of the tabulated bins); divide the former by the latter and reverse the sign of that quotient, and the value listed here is -1.01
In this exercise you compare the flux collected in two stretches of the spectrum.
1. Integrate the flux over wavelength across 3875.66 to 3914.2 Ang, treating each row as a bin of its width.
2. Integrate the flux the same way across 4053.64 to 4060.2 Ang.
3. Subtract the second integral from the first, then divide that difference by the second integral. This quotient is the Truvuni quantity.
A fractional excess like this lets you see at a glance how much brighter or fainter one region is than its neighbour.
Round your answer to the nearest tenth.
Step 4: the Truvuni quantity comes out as 5.6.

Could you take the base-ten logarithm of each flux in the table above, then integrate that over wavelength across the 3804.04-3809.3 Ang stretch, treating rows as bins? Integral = 6.20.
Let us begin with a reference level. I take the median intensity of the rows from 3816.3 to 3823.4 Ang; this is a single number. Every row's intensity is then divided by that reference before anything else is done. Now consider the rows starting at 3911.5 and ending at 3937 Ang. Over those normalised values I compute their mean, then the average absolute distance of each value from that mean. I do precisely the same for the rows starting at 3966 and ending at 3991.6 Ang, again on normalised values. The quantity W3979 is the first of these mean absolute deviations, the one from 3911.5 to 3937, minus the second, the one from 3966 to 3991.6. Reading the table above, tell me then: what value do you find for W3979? 0.012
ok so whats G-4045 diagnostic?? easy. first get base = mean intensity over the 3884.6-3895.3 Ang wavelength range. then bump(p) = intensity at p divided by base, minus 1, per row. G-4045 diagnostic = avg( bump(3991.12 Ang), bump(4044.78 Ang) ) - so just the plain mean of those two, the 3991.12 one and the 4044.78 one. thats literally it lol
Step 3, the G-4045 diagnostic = -0.10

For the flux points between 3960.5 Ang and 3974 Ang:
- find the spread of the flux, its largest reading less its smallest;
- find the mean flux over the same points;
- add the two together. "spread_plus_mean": 17.2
